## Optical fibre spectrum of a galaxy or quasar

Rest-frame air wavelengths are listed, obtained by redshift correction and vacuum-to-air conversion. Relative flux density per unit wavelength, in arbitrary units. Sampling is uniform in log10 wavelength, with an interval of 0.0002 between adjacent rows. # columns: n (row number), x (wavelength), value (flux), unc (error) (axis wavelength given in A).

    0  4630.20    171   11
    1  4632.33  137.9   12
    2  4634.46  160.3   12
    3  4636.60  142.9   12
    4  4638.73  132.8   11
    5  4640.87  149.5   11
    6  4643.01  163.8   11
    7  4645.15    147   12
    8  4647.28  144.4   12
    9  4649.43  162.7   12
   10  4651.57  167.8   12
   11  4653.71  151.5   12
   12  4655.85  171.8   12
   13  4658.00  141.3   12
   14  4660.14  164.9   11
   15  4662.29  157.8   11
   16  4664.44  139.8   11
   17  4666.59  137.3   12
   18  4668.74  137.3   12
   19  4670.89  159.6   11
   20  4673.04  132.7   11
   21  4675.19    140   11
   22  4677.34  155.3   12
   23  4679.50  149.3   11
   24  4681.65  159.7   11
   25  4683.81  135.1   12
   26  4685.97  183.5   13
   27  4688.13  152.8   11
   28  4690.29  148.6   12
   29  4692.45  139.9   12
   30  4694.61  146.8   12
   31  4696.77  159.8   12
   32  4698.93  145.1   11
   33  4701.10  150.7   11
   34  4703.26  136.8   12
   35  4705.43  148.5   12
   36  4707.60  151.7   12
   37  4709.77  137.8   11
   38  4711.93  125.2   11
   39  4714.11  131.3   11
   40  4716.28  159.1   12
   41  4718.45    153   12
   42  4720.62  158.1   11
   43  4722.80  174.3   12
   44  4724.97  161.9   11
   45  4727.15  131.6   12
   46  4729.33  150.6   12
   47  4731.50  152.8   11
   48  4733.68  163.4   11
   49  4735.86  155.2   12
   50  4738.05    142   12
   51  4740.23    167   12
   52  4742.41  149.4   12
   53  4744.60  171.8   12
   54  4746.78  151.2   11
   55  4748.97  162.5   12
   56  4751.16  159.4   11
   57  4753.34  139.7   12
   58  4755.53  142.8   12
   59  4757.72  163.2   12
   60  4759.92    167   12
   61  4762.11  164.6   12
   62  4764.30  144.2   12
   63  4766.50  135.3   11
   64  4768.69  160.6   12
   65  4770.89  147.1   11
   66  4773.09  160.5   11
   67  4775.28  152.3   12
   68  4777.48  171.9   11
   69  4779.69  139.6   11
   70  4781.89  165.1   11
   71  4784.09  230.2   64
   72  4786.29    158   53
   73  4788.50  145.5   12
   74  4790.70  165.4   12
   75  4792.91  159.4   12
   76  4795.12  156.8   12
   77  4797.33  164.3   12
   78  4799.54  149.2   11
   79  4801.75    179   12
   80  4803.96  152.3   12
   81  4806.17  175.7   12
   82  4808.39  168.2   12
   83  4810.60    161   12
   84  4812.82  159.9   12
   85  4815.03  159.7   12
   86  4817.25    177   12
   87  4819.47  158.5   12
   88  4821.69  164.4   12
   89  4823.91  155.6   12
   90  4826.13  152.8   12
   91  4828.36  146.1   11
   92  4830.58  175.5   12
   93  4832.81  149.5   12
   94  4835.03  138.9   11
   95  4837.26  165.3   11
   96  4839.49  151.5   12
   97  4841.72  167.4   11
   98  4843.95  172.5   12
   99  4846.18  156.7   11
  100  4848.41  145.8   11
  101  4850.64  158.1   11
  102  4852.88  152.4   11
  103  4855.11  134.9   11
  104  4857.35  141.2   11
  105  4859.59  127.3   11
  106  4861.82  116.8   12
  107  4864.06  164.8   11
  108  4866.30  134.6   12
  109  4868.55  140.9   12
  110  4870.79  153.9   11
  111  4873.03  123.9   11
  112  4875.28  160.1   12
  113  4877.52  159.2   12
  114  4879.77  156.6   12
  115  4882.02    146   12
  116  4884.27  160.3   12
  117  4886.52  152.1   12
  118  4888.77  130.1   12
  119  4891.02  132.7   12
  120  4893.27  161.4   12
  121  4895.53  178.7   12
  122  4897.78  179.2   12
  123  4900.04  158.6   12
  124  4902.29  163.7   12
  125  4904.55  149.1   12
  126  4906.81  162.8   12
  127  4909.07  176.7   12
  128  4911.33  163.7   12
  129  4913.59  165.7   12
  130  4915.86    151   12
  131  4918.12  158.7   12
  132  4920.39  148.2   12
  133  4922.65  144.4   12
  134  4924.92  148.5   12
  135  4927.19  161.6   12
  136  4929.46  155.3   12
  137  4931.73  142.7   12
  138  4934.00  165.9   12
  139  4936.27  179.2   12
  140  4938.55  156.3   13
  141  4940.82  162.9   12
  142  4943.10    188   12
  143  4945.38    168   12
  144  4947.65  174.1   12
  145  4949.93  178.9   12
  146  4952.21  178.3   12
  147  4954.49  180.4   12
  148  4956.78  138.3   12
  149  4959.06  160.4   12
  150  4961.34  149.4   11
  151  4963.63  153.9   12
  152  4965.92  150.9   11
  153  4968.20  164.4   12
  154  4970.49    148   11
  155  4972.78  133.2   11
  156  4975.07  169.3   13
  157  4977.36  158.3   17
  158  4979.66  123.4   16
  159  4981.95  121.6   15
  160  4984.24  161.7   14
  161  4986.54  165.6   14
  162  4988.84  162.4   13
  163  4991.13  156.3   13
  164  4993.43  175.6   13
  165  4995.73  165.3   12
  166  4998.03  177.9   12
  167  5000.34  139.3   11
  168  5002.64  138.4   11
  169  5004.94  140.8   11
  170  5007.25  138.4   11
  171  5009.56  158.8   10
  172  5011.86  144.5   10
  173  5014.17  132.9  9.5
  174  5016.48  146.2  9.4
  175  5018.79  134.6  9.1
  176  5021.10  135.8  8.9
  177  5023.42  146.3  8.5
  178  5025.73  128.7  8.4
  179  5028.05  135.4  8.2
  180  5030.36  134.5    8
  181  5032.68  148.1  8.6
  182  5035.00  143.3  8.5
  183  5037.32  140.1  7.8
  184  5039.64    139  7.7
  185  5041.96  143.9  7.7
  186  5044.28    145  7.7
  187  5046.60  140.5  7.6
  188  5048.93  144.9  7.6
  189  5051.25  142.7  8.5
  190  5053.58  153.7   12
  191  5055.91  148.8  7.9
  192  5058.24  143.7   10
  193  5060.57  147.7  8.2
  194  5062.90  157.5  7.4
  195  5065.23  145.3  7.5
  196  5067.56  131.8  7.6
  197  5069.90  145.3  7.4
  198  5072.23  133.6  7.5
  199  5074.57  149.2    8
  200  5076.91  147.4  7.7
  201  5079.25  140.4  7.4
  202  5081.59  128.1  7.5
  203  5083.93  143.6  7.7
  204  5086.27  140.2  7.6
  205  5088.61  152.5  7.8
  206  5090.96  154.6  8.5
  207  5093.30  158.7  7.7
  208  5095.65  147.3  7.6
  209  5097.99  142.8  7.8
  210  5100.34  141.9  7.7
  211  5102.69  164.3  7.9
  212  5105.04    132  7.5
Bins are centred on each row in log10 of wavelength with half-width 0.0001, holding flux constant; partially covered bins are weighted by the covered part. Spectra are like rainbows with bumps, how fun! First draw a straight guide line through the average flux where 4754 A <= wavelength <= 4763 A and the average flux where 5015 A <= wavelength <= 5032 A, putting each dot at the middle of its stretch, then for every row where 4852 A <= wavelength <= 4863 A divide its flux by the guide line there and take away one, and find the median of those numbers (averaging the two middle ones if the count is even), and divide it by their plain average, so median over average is 1.0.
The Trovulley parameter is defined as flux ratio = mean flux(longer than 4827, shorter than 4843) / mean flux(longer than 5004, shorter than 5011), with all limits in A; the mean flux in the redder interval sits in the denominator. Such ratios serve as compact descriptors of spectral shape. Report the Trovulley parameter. 1.07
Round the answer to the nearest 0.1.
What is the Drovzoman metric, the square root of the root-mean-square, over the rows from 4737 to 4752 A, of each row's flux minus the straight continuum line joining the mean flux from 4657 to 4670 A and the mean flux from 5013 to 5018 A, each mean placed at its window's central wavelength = 4.0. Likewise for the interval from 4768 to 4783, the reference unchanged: 4.0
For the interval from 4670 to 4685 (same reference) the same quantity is 3.3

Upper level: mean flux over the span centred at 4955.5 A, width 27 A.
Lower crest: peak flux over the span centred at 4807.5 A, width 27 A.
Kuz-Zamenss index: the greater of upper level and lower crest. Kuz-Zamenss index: 179.0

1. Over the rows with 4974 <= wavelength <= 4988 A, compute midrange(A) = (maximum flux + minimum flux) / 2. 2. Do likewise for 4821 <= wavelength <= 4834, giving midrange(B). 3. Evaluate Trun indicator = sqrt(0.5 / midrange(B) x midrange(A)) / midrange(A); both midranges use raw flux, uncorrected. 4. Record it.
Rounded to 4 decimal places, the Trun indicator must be 0.0046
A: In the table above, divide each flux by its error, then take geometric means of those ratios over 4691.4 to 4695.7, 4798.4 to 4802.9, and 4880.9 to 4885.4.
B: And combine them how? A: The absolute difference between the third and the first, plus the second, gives 15.0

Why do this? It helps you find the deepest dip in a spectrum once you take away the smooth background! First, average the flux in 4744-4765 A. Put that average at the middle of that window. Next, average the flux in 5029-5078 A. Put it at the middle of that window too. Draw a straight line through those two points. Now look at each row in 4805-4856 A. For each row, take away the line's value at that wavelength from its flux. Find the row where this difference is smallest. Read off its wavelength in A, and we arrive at 4855.11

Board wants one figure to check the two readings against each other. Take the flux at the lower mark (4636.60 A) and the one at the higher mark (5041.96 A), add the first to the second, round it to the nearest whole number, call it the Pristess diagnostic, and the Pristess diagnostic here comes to 287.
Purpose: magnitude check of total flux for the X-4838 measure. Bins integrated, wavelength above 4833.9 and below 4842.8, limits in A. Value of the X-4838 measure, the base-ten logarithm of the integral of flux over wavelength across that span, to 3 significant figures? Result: 3.14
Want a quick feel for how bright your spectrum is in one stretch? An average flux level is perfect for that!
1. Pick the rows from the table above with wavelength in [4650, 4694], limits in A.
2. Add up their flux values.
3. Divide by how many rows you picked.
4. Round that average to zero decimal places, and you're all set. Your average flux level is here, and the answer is 151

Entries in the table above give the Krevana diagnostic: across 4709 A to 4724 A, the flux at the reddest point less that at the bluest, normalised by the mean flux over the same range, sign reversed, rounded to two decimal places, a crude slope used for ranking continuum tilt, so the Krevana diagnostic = -0.25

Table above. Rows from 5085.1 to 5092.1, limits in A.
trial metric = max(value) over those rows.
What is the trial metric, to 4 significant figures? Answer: 154.6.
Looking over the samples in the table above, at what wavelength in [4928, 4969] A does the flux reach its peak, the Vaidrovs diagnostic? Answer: 4943.10 A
